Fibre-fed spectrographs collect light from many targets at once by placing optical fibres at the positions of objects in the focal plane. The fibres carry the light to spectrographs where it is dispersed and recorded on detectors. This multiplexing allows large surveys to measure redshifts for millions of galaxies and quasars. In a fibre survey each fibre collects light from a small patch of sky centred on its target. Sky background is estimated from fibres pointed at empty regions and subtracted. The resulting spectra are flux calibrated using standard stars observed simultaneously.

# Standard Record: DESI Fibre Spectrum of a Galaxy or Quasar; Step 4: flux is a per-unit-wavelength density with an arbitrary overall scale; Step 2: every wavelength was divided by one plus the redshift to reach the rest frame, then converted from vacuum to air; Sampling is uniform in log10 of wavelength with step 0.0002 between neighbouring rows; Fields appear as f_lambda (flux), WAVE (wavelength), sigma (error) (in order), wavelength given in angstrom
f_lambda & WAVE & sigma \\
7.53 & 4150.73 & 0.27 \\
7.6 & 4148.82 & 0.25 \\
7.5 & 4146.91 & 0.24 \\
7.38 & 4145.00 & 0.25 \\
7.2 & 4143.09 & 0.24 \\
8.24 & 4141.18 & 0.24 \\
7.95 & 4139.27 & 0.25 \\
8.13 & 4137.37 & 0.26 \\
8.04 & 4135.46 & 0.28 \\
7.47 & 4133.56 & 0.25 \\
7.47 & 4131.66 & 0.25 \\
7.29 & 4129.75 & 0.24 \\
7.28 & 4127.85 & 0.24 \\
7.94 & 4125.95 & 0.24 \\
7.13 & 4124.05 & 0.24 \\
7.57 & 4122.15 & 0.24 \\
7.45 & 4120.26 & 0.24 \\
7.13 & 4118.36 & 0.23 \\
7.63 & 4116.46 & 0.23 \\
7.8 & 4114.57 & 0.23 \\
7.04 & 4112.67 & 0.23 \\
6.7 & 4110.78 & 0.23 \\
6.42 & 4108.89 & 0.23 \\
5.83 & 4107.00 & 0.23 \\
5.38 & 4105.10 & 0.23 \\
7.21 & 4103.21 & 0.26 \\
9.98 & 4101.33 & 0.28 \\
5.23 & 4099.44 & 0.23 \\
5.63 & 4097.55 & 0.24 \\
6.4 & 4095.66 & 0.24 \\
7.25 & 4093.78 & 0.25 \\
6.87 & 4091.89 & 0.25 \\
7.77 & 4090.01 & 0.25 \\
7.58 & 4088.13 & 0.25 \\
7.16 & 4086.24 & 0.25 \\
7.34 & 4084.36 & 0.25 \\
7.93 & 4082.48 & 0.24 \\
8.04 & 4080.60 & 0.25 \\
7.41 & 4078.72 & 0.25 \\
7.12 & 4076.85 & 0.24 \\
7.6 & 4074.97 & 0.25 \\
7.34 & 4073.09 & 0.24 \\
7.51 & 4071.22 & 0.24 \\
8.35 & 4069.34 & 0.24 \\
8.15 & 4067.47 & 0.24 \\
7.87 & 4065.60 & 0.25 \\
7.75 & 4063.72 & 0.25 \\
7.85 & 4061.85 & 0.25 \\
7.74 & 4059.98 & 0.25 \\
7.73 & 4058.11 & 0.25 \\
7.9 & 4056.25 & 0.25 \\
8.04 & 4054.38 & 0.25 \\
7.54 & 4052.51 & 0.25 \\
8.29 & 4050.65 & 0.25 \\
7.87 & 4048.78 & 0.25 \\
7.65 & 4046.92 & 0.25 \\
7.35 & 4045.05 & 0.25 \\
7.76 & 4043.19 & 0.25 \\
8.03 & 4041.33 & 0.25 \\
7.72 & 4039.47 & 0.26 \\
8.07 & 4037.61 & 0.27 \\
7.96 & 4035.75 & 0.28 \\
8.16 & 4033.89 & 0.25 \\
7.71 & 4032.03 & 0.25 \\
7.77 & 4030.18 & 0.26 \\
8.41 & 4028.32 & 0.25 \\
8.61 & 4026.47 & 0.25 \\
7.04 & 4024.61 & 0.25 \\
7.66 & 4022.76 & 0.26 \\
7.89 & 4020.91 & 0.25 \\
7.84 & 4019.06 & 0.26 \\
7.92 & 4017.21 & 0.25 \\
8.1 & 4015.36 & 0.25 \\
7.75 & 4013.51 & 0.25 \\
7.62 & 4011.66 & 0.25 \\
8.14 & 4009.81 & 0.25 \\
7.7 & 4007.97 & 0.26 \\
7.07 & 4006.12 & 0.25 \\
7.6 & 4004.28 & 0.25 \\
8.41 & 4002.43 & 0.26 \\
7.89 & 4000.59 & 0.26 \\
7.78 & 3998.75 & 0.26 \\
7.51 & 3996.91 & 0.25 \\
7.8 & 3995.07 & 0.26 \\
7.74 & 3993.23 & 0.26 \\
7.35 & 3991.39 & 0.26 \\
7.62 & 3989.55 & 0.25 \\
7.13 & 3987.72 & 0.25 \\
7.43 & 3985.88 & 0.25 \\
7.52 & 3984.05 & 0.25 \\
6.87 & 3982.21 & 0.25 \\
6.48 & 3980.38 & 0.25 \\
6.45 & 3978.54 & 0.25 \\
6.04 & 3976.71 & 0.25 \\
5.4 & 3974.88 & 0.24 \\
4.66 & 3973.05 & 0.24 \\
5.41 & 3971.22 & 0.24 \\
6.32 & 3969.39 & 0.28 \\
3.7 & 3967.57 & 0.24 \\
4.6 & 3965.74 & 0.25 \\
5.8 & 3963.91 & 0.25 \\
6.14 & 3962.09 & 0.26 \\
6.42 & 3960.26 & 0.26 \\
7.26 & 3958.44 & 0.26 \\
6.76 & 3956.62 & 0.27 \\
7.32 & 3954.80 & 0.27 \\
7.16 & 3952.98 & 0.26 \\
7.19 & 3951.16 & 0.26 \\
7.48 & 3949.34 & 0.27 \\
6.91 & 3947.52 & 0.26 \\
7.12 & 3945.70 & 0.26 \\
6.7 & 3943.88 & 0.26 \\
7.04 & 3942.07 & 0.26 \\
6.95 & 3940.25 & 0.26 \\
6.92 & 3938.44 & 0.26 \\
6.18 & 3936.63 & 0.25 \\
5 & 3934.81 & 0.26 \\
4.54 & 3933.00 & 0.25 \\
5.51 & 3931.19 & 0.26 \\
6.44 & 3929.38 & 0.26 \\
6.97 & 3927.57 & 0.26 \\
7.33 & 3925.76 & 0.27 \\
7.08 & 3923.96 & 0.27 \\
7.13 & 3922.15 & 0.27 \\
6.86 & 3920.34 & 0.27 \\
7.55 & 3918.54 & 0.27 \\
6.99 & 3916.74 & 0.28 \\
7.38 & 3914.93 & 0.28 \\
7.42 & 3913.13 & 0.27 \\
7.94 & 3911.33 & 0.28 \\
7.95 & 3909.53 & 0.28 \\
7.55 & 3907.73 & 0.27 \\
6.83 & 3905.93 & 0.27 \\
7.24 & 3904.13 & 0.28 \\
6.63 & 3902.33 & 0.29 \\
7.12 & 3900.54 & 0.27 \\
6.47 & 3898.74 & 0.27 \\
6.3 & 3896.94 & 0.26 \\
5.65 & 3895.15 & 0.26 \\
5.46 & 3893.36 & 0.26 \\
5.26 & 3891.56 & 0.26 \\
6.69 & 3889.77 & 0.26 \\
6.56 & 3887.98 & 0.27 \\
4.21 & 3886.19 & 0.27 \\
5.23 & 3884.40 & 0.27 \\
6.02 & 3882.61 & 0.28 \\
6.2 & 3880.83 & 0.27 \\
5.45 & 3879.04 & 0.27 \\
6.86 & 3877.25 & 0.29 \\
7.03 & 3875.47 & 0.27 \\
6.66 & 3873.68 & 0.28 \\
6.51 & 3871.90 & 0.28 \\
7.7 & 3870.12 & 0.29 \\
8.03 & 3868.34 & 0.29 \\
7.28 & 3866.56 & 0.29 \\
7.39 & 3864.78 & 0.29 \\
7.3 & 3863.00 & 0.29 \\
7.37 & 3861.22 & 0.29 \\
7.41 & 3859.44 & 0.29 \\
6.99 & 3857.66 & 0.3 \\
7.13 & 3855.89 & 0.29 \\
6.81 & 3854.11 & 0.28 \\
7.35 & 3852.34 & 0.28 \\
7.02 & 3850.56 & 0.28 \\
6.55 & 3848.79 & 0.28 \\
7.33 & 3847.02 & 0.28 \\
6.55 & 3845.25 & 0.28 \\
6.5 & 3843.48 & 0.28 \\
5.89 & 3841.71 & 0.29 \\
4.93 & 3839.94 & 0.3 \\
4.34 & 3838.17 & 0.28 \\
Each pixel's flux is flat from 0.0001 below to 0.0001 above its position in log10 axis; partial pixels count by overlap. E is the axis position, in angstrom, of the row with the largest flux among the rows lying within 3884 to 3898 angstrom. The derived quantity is 3889.77 angstrom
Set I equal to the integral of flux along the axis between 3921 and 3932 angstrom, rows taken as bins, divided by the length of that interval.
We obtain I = 6.8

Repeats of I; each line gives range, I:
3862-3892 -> 6.5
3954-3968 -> 6.1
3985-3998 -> 7.5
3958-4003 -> 6.6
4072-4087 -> 7.5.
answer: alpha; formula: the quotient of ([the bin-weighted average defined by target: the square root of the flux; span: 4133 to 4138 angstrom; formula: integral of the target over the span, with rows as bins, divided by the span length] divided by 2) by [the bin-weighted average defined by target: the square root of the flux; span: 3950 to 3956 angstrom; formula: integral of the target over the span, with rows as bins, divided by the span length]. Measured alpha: 0.52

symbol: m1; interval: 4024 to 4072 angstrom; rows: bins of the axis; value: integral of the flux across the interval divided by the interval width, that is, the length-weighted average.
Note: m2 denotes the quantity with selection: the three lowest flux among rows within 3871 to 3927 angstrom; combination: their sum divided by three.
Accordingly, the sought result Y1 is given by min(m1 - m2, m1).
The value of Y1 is 3.0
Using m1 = 7.9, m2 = 4.9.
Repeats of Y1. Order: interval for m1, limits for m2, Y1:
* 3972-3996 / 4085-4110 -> 1.4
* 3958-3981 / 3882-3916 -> 0.8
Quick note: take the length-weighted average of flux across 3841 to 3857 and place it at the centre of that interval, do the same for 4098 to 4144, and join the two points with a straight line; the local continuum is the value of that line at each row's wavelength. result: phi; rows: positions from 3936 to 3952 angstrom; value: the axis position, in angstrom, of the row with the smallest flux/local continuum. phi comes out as 3936.63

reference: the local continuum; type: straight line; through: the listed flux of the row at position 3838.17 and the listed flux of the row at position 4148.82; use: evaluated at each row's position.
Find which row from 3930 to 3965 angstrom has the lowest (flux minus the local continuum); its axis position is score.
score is 3933.00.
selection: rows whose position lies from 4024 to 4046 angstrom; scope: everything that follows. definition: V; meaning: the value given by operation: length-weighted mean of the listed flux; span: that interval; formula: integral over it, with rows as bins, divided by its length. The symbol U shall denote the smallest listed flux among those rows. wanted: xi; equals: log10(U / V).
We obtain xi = -0.050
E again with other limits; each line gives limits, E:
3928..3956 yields 3949.34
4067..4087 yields 4069.34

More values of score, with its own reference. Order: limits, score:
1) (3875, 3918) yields 3886.19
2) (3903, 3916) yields 3905.93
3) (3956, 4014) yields 3967.57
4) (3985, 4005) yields 3987.72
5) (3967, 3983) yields 3967.57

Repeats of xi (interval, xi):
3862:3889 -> -0.193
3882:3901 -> -0.145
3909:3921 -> -0.035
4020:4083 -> -0.045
